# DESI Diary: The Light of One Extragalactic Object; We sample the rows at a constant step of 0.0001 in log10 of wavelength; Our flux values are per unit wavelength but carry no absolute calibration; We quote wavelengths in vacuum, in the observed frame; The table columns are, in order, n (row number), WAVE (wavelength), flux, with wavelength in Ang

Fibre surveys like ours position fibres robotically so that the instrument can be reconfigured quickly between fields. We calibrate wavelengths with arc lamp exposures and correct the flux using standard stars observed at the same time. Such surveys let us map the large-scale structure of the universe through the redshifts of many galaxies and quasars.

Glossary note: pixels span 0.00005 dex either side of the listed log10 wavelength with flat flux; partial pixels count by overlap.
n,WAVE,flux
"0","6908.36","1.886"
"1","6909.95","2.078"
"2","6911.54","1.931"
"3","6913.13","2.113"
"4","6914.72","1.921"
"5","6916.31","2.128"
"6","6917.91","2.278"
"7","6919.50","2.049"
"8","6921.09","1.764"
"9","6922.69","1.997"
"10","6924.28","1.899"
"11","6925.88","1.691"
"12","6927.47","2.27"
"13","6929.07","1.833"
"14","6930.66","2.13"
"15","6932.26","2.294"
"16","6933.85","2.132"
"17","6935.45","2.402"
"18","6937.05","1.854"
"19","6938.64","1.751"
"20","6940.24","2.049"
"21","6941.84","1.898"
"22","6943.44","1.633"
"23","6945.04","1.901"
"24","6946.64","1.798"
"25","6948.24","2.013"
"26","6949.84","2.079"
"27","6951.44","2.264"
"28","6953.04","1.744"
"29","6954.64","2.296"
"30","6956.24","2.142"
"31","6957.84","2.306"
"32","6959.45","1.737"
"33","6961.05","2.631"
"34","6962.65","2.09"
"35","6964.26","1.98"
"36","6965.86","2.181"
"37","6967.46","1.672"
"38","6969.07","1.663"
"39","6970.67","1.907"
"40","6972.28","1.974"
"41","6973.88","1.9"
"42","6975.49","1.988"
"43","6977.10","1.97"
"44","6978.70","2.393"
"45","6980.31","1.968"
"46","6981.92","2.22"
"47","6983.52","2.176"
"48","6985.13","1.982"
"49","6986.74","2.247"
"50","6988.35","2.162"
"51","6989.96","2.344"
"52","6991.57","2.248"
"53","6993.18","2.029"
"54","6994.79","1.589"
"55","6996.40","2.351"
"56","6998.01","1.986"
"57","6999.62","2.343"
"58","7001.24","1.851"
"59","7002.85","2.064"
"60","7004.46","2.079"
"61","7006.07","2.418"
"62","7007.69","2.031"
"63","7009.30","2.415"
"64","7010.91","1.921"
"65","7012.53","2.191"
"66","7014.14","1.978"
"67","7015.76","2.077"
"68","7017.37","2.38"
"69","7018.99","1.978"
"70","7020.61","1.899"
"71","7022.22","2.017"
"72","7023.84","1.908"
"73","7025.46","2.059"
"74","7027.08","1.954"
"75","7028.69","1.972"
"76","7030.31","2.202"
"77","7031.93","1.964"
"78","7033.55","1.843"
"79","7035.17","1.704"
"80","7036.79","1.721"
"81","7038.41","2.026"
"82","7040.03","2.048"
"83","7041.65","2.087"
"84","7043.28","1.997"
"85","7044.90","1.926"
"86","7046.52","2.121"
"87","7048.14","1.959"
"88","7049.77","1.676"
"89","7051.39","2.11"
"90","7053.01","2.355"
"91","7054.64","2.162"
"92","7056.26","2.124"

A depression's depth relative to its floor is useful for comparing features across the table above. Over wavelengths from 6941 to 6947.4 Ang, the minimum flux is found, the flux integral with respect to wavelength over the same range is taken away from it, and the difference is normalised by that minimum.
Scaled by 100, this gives -608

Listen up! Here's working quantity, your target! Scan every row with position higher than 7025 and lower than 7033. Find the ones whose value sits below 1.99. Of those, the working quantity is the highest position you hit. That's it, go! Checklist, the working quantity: 7031.93 Ang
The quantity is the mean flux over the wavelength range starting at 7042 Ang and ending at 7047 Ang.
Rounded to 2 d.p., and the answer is 2.01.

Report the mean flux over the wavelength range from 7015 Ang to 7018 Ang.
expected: 2.23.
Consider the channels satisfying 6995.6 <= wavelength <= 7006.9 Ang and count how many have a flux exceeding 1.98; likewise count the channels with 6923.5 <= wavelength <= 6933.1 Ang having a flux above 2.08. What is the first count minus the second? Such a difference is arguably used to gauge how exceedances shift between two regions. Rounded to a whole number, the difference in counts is 3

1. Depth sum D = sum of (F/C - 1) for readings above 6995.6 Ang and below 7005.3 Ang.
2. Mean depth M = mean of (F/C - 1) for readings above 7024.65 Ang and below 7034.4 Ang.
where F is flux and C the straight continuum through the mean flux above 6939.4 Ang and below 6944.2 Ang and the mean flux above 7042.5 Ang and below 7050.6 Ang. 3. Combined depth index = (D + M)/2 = 0.35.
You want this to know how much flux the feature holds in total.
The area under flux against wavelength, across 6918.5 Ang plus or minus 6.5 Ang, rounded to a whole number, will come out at 26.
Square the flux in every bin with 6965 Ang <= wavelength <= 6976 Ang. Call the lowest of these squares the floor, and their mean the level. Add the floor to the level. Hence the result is 6.4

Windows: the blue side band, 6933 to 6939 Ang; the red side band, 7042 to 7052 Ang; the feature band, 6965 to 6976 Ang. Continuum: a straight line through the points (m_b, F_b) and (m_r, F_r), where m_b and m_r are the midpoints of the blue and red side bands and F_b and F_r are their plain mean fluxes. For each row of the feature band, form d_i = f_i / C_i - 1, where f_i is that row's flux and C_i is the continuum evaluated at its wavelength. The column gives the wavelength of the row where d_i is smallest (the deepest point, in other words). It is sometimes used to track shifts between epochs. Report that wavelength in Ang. 6969.07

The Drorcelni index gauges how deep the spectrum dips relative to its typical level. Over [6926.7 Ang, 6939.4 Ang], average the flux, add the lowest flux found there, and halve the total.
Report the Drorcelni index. 1.92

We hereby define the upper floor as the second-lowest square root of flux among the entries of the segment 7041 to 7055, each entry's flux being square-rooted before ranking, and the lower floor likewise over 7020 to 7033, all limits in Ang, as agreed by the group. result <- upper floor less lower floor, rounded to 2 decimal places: 0.01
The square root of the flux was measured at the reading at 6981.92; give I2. 1.49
